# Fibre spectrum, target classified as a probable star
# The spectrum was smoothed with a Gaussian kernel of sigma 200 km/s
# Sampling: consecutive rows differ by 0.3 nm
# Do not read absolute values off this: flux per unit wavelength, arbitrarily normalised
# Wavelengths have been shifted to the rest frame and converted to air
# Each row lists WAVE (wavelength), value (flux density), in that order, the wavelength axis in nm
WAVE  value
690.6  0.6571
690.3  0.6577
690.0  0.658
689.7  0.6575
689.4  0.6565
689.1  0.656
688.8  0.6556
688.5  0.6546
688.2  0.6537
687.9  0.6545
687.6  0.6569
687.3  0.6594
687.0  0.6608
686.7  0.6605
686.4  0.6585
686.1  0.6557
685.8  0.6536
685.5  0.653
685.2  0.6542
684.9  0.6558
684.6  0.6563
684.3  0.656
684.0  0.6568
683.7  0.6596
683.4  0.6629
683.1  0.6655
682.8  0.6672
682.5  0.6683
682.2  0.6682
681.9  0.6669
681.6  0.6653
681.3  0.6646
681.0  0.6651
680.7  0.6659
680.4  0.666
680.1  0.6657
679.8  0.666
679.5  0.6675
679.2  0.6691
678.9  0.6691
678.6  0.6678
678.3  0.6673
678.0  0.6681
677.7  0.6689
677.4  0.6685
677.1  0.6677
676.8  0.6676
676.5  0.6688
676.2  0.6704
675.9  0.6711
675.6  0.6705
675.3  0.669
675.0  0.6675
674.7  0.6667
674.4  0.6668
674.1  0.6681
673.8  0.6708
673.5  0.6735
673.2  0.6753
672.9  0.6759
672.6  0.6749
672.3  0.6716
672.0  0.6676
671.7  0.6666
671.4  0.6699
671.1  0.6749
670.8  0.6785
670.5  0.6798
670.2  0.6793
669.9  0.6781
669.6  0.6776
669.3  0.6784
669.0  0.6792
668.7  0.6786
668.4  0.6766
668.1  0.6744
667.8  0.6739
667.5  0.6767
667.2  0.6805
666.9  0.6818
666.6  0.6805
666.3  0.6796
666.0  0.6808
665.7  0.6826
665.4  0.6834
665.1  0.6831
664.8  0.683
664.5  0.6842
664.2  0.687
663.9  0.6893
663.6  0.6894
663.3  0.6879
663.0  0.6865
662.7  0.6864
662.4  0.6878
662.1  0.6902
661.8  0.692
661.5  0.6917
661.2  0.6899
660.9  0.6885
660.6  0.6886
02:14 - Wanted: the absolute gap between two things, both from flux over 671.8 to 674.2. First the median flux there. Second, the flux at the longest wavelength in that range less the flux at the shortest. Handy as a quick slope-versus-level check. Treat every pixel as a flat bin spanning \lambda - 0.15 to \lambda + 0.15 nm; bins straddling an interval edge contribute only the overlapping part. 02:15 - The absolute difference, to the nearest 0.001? 0.672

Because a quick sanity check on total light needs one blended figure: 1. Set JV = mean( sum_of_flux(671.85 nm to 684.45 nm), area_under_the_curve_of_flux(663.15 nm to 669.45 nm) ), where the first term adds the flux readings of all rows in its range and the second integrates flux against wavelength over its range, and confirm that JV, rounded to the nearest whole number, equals 16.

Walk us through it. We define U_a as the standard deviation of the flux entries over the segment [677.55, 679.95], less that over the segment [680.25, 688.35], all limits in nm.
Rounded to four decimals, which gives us -0.0041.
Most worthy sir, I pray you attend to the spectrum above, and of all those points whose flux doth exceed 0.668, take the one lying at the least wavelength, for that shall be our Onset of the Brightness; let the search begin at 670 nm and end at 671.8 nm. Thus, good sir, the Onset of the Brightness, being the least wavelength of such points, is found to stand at 670.2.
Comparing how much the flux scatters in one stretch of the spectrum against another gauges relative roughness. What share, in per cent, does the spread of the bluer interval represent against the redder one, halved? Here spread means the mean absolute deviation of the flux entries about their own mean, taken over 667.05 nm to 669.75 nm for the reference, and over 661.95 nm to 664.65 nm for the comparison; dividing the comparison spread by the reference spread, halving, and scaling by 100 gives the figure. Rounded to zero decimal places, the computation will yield 42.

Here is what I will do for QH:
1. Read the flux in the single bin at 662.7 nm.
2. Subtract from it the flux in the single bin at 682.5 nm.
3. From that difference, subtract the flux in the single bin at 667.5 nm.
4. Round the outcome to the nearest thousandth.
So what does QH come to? -0.659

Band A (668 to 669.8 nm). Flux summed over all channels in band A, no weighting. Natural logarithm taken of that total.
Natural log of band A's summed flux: 1.40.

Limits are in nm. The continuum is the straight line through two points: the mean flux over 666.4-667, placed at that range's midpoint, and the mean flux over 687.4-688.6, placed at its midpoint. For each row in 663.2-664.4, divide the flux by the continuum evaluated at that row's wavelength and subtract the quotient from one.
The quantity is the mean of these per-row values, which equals -0.005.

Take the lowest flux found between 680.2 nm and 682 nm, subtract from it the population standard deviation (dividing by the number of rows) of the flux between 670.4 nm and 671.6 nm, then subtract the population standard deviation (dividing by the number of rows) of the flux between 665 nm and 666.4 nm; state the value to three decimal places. 0.659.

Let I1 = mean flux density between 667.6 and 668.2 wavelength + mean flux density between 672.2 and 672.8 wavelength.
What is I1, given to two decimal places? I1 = 1.35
